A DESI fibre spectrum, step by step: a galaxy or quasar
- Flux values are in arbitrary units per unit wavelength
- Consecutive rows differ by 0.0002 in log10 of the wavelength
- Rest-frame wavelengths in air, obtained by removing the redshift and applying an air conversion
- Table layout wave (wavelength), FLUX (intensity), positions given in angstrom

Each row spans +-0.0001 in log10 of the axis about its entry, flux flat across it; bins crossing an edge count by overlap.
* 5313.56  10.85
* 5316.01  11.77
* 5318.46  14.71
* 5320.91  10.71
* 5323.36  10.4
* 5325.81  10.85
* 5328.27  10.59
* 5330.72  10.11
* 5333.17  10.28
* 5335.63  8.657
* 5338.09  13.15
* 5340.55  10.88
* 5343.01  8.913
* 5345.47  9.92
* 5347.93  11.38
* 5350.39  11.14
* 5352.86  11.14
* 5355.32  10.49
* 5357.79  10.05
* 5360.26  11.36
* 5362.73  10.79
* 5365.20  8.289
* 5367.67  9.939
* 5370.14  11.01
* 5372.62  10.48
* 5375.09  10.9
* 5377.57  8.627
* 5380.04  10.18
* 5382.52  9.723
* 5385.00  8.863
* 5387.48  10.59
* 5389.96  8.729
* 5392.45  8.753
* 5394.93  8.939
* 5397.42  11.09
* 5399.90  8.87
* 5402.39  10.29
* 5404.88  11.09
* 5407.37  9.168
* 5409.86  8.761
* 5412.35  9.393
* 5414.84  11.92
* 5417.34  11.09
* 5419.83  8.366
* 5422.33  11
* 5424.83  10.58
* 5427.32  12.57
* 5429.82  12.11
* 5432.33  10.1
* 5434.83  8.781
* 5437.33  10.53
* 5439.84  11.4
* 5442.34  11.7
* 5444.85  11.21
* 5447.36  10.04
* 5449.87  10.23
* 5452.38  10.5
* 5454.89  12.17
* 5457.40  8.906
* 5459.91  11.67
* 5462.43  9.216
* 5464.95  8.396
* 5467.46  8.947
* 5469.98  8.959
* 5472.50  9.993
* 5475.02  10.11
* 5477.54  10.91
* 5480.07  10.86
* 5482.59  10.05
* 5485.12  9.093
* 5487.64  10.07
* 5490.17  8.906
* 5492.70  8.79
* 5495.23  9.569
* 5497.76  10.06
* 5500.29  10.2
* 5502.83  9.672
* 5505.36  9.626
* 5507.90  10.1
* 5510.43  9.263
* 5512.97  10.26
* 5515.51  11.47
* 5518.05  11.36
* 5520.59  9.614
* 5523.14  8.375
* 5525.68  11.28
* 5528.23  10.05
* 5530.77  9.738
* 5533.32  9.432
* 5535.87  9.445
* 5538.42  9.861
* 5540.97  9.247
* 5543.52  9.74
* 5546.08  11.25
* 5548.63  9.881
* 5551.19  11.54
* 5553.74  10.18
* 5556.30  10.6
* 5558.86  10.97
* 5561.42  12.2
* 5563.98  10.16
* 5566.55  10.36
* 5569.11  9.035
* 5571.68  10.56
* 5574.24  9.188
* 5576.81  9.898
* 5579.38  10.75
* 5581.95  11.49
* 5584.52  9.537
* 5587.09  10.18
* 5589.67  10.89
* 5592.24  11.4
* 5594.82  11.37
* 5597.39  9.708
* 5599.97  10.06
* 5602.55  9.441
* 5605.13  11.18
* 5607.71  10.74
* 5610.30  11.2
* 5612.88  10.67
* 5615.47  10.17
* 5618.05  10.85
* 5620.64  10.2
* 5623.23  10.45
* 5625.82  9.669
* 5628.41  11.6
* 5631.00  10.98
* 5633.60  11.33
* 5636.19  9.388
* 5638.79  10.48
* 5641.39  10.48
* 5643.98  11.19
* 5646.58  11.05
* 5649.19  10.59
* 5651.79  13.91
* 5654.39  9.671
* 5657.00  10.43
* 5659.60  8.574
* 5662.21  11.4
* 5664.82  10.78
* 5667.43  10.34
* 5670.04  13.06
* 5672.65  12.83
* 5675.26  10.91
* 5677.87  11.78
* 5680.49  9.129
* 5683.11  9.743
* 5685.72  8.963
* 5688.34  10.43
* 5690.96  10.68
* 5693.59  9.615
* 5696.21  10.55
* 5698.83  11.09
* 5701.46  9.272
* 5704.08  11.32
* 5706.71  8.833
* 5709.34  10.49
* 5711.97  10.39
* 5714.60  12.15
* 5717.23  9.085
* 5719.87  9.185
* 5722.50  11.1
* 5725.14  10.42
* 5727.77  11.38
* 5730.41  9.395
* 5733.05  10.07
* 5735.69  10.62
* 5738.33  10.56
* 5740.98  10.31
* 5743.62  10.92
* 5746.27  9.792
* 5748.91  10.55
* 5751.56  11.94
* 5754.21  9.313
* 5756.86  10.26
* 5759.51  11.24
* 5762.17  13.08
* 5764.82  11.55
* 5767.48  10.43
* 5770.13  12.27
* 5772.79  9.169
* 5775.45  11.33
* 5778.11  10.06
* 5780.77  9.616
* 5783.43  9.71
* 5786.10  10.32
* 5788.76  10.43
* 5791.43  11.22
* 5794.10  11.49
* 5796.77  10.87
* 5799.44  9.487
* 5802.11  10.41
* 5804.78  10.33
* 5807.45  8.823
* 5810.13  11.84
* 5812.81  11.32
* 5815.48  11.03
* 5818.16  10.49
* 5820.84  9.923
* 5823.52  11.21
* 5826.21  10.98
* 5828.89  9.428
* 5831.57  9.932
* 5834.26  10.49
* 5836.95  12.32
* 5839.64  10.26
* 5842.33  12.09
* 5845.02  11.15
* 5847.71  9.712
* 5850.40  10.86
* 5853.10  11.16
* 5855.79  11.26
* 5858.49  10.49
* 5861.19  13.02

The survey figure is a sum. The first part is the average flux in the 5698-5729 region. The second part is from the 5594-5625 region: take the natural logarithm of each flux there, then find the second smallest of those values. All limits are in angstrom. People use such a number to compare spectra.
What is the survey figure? 12.7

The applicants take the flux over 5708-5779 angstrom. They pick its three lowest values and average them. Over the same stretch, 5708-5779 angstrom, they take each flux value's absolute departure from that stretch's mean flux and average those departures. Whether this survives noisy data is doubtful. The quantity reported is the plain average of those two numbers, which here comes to 5.0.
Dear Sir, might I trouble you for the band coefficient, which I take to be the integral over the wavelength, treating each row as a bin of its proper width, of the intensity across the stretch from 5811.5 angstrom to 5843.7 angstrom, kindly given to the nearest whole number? 347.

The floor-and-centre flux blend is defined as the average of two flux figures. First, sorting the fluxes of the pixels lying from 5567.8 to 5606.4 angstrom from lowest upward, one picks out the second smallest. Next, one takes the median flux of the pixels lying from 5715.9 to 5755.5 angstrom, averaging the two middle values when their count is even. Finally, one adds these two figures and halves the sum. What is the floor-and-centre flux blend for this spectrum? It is 9.80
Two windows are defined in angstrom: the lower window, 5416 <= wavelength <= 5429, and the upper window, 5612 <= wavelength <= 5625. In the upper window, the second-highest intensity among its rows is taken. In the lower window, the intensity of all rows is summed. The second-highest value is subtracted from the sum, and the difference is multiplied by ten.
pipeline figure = 429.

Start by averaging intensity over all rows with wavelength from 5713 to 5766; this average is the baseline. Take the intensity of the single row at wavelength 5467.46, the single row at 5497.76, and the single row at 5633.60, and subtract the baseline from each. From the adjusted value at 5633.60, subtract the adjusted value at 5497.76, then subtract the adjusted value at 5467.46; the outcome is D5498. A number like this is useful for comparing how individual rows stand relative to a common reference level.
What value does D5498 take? 3.0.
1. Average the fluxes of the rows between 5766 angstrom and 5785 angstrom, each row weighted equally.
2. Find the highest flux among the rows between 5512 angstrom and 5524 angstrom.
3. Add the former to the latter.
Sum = 21.8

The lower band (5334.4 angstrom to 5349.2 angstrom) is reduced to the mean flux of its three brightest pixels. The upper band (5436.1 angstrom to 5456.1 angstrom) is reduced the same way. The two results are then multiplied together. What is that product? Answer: 139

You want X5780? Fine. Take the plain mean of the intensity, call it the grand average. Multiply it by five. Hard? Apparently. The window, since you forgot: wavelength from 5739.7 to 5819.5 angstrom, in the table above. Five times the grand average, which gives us 53.3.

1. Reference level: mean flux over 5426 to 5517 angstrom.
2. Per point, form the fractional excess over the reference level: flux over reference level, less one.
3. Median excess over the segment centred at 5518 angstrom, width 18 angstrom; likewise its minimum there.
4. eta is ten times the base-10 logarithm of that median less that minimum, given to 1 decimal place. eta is -7.3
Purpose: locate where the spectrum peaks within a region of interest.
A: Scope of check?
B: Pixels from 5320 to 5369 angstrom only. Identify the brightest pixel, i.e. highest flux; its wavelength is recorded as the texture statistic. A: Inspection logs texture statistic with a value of 5338.09 angstrom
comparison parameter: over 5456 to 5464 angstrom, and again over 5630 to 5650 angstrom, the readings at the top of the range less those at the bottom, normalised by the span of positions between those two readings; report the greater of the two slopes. 0.06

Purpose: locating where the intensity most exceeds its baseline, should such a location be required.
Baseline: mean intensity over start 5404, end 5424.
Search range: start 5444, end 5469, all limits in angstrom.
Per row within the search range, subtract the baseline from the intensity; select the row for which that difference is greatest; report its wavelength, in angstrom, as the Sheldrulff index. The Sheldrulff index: 5454.89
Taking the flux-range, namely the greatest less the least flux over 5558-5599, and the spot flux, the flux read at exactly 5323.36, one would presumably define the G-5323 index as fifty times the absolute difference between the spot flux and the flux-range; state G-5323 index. 362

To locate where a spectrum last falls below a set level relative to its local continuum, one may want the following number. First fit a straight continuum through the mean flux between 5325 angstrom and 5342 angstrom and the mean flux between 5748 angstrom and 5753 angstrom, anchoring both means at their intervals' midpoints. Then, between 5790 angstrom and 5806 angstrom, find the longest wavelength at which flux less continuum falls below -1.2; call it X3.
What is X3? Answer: 5799.44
